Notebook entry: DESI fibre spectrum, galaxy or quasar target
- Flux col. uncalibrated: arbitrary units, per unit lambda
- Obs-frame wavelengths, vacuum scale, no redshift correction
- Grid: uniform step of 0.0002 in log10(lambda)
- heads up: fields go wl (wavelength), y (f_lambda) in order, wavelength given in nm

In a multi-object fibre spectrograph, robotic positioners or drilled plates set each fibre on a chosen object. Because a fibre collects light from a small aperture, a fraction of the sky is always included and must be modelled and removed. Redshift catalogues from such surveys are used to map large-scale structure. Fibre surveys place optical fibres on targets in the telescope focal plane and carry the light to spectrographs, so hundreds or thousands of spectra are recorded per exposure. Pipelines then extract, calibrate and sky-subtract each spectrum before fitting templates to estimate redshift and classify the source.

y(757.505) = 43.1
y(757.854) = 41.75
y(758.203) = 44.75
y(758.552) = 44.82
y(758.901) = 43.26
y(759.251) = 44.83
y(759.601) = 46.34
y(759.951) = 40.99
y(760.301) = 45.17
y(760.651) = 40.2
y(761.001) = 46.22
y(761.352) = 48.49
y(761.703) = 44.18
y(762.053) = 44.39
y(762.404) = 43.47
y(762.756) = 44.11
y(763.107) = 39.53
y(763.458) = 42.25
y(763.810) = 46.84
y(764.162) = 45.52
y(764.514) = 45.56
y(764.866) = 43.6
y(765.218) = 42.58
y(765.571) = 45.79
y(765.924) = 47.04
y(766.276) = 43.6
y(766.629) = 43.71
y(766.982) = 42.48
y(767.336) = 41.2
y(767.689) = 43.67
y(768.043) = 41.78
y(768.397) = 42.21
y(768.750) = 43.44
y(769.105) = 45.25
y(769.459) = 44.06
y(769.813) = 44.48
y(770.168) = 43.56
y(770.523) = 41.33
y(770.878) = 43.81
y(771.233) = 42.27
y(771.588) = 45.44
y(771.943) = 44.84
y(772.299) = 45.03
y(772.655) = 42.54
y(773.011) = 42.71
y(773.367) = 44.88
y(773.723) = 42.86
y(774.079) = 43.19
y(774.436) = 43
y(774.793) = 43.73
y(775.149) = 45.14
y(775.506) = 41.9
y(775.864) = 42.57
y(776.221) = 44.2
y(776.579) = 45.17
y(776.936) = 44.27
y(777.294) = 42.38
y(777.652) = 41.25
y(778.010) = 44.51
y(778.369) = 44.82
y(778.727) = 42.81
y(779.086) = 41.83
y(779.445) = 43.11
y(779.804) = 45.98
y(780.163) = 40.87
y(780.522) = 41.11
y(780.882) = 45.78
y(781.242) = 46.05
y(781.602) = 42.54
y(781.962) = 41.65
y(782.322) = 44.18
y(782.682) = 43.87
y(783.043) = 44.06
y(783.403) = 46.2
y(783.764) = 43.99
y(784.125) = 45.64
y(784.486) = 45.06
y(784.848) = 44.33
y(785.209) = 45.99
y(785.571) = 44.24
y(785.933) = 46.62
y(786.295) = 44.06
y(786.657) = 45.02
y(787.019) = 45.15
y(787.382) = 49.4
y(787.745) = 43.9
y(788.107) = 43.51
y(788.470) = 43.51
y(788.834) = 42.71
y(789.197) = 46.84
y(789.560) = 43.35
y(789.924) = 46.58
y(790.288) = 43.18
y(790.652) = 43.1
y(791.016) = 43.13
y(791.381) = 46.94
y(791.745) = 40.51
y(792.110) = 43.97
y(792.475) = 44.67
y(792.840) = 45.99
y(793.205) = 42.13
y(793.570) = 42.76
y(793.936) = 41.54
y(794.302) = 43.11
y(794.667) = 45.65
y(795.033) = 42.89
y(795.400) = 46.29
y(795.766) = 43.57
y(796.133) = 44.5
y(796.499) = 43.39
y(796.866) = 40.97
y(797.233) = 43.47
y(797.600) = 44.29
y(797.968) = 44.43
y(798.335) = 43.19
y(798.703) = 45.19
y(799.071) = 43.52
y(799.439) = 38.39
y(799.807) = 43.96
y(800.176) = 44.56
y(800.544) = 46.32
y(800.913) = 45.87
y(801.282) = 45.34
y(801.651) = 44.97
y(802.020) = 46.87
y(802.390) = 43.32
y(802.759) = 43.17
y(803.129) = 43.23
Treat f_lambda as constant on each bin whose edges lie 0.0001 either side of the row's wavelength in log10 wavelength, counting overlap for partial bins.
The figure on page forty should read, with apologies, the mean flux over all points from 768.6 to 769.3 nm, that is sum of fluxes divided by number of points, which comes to 44.3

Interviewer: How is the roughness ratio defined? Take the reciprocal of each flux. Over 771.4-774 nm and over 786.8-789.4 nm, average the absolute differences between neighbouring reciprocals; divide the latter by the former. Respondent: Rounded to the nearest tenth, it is 1.8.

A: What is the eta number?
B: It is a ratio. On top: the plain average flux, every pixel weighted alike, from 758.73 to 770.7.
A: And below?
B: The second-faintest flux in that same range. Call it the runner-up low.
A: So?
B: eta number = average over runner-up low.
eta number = 1.09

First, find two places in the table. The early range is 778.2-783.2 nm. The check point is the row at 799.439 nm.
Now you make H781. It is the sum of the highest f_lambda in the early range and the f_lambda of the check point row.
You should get 84.4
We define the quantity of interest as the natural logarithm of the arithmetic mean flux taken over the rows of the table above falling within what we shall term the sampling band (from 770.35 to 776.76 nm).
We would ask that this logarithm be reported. 3.77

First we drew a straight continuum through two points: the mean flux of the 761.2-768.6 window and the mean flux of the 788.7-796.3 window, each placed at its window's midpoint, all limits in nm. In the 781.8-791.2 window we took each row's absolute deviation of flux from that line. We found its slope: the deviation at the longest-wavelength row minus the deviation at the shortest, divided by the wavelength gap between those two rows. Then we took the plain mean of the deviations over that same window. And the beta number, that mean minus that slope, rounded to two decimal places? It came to 1.38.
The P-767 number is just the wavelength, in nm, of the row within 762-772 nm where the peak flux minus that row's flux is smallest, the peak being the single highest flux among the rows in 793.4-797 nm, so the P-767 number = 765.924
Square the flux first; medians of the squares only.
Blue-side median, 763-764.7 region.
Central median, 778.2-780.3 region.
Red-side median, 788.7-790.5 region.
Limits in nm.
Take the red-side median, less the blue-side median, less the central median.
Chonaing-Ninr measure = -2038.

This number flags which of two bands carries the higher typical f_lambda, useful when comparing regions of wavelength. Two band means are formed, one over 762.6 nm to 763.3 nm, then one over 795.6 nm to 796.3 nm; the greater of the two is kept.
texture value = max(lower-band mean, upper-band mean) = 44.0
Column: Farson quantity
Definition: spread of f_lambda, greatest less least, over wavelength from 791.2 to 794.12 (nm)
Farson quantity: 6.4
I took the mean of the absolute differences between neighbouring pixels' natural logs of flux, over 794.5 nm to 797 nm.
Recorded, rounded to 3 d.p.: 0.050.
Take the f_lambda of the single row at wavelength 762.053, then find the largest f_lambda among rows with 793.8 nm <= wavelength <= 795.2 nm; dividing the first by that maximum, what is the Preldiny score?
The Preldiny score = 0.97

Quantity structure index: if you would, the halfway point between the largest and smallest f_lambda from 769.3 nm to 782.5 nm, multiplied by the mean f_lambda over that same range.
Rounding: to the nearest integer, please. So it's 1891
